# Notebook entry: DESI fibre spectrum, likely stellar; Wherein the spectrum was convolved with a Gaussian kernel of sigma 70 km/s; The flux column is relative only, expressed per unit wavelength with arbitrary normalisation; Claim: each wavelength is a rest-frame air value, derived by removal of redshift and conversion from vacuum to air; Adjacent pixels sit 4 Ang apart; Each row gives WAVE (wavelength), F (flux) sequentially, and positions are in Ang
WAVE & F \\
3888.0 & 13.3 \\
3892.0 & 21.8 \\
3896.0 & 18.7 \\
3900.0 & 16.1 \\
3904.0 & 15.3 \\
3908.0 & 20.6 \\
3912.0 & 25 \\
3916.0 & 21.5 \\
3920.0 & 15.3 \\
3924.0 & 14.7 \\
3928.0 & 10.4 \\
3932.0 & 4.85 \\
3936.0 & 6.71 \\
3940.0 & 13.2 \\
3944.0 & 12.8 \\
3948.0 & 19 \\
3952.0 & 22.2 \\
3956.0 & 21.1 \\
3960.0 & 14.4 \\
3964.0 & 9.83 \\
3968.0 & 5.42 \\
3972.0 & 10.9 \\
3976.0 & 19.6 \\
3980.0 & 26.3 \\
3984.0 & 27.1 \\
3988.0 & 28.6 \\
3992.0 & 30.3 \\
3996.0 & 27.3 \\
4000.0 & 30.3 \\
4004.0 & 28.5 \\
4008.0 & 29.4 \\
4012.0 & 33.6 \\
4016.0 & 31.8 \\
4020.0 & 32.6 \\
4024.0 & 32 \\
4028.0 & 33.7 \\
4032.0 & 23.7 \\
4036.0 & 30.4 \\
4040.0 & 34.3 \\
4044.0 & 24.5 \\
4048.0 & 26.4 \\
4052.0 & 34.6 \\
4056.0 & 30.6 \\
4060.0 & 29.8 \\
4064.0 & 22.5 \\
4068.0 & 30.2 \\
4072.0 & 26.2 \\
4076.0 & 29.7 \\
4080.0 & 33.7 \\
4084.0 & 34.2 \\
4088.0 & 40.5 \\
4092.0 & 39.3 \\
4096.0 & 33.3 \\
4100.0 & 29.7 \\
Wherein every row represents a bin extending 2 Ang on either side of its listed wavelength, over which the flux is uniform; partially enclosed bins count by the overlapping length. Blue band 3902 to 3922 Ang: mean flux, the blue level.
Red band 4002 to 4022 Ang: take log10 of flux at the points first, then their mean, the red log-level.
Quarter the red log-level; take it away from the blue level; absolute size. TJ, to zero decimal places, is 19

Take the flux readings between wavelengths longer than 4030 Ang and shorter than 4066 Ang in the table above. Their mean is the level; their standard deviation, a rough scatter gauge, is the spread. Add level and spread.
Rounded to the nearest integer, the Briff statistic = 33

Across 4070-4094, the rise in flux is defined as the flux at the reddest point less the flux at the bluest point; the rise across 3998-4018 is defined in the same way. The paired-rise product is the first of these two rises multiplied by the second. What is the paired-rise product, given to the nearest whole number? 20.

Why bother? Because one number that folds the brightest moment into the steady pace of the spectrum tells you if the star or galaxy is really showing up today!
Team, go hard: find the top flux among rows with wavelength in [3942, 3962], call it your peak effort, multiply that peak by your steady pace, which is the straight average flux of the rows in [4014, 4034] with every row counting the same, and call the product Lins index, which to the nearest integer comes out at 683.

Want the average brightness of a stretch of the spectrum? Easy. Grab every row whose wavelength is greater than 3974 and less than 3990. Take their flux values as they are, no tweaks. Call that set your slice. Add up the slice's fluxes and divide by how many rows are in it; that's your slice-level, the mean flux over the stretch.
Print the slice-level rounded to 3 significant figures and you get 25.4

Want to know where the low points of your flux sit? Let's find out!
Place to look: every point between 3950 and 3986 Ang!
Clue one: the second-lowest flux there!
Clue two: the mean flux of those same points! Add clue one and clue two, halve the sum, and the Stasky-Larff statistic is 14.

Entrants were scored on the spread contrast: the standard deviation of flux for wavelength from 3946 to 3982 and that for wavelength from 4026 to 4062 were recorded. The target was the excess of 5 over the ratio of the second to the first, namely 4.4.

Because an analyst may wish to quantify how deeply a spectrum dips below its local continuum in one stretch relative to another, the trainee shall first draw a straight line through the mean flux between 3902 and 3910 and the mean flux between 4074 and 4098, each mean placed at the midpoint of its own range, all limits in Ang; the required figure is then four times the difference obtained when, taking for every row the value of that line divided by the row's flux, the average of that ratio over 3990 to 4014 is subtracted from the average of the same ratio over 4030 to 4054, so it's 1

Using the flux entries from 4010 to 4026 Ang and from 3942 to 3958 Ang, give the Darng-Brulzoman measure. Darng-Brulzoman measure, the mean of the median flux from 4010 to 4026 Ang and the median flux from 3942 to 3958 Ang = 26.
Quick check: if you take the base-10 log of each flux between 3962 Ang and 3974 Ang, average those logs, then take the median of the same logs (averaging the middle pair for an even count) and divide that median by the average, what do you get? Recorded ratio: 1.08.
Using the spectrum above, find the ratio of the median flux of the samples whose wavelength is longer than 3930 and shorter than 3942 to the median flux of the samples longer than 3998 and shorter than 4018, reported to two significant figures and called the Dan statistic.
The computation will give 0.22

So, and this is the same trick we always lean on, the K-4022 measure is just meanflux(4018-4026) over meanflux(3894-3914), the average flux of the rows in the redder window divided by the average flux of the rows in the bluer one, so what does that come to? 1.7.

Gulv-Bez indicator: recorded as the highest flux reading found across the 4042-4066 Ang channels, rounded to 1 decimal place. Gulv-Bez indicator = 34.6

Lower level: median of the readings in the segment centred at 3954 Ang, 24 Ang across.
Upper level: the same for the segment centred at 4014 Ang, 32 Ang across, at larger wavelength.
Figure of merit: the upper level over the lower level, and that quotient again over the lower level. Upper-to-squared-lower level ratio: 0.11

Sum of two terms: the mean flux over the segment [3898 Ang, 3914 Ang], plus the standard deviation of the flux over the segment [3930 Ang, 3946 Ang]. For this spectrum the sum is 23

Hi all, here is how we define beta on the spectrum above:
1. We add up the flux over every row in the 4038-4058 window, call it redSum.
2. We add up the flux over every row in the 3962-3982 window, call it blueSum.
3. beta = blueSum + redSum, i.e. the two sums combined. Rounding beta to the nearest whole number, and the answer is 222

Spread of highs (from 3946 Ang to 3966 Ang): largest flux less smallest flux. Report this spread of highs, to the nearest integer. 12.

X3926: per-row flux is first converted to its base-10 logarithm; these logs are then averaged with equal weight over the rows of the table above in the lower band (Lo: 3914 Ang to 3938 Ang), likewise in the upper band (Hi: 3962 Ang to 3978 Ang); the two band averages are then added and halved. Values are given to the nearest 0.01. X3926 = 1.02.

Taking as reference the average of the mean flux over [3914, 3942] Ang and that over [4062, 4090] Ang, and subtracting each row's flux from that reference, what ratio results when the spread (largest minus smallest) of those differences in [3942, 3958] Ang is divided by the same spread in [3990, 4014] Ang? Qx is 1.5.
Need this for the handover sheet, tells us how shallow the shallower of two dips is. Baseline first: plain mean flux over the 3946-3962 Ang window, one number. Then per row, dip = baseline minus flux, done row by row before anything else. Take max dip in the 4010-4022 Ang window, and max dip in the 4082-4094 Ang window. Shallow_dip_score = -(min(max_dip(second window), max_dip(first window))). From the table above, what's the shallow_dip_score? 15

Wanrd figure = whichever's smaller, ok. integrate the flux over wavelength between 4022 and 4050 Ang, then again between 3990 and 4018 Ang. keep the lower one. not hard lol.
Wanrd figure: 820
